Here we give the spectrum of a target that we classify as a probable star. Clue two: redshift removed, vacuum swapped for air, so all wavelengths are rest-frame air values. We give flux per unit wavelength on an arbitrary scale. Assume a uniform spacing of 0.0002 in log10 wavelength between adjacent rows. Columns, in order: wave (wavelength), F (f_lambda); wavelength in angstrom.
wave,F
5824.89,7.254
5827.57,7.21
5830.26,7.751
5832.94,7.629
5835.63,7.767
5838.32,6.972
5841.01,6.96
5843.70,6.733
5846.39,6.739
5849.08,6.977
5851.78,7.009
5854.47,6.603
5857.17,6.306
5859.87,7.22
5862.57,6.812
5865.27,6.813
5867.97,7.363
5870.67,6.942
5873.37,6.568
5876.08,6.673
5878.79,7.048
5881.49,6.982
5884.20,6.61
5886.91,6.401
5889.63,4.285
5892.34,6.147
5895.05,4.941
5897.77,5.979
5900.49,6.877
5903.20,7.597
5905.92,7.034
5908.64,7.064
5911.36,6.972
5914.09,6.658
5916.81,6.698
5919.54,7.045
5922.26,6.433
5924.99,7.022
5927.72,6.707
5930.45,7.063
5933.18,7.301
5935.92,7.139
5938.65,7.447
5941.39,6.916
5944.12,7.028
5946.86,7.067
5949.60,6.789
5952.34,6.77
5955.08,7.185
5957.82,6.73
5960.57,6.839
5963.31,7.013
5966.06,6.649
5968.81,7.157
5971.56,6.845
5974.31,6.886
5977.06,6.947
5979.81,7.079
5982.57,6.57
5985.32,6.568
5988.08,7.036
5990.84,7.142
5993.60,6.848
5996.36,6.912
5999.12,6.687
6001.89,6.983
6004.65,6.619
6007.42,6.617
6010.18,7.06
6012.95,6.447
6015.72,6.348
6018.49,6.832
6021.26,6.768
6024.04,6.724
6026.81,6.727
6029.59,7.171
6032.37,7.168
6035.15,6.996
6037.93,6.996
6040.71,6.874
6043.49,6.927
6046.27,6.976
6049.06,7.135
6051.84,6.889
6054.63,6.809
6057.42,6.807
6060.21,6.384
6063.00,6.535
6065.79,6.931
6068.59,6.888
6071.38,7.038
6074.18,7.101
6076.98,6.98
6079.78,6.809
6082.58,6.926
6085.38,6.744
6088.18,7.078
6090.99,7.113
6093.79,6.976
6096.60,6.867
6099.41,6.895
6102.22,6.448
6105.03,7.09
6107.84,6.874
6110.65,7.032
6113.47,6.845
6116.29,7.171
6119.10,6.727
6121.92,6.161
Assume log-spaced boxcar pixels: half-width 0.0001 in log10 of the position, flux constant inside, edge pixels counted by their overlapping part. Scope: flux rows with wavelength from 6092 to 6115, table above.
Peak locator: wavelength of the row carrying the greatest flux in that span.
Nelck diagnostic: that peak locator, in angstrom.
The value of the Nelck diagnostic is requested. 6105.03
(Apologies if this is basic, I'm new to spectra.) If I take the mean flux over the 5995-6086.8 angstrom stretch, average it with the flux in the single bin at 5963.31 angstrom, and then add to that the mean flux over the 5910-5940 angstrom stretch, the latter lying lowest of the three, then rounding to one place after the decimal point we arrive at 13.9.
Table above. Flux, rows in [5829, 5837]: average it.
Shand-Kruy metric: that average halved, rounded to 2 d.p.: 3.86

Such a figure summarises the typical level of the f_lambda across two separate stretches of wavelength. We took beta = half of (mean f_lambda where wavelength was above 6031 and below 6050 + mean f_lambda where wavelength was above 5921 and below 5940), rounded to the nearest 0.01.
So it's 7.01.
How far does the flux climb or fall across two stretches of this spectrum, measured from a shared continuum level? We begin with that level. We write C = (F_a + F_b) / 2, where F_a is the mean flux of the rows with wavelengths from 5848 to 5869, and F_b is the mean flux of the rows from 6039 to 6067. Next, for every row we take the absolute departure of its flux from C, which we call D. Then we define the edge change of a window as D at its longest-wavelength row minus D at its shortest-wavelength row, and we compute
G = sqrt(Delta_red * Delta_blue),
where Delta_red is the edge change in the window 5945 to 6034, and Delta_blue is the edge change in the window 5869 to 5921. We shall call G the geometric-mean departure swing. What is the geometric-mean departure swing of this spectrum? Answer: 0.102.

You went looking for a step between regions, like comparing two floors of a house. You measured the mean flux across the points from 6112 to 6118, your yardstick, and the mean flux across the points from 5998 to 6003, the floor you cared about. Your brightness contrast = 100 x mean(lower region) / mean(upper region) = 98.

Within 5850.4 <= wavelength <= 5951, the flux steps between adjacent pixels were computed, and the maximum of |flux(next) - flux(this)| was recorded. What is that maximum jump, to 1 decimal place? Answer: 2.1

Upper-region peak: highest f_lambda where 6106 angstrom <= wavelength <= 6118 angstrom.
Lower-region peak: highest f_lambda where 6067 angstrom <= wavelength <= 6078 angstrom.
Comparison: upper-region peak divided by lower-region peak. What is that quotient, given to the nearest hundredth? 1.01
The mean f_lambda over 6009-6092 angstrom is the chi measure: 6.87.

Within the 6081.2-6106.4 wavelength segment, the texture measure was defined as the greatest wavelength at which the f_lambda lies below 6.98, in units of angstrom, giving 6102.22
